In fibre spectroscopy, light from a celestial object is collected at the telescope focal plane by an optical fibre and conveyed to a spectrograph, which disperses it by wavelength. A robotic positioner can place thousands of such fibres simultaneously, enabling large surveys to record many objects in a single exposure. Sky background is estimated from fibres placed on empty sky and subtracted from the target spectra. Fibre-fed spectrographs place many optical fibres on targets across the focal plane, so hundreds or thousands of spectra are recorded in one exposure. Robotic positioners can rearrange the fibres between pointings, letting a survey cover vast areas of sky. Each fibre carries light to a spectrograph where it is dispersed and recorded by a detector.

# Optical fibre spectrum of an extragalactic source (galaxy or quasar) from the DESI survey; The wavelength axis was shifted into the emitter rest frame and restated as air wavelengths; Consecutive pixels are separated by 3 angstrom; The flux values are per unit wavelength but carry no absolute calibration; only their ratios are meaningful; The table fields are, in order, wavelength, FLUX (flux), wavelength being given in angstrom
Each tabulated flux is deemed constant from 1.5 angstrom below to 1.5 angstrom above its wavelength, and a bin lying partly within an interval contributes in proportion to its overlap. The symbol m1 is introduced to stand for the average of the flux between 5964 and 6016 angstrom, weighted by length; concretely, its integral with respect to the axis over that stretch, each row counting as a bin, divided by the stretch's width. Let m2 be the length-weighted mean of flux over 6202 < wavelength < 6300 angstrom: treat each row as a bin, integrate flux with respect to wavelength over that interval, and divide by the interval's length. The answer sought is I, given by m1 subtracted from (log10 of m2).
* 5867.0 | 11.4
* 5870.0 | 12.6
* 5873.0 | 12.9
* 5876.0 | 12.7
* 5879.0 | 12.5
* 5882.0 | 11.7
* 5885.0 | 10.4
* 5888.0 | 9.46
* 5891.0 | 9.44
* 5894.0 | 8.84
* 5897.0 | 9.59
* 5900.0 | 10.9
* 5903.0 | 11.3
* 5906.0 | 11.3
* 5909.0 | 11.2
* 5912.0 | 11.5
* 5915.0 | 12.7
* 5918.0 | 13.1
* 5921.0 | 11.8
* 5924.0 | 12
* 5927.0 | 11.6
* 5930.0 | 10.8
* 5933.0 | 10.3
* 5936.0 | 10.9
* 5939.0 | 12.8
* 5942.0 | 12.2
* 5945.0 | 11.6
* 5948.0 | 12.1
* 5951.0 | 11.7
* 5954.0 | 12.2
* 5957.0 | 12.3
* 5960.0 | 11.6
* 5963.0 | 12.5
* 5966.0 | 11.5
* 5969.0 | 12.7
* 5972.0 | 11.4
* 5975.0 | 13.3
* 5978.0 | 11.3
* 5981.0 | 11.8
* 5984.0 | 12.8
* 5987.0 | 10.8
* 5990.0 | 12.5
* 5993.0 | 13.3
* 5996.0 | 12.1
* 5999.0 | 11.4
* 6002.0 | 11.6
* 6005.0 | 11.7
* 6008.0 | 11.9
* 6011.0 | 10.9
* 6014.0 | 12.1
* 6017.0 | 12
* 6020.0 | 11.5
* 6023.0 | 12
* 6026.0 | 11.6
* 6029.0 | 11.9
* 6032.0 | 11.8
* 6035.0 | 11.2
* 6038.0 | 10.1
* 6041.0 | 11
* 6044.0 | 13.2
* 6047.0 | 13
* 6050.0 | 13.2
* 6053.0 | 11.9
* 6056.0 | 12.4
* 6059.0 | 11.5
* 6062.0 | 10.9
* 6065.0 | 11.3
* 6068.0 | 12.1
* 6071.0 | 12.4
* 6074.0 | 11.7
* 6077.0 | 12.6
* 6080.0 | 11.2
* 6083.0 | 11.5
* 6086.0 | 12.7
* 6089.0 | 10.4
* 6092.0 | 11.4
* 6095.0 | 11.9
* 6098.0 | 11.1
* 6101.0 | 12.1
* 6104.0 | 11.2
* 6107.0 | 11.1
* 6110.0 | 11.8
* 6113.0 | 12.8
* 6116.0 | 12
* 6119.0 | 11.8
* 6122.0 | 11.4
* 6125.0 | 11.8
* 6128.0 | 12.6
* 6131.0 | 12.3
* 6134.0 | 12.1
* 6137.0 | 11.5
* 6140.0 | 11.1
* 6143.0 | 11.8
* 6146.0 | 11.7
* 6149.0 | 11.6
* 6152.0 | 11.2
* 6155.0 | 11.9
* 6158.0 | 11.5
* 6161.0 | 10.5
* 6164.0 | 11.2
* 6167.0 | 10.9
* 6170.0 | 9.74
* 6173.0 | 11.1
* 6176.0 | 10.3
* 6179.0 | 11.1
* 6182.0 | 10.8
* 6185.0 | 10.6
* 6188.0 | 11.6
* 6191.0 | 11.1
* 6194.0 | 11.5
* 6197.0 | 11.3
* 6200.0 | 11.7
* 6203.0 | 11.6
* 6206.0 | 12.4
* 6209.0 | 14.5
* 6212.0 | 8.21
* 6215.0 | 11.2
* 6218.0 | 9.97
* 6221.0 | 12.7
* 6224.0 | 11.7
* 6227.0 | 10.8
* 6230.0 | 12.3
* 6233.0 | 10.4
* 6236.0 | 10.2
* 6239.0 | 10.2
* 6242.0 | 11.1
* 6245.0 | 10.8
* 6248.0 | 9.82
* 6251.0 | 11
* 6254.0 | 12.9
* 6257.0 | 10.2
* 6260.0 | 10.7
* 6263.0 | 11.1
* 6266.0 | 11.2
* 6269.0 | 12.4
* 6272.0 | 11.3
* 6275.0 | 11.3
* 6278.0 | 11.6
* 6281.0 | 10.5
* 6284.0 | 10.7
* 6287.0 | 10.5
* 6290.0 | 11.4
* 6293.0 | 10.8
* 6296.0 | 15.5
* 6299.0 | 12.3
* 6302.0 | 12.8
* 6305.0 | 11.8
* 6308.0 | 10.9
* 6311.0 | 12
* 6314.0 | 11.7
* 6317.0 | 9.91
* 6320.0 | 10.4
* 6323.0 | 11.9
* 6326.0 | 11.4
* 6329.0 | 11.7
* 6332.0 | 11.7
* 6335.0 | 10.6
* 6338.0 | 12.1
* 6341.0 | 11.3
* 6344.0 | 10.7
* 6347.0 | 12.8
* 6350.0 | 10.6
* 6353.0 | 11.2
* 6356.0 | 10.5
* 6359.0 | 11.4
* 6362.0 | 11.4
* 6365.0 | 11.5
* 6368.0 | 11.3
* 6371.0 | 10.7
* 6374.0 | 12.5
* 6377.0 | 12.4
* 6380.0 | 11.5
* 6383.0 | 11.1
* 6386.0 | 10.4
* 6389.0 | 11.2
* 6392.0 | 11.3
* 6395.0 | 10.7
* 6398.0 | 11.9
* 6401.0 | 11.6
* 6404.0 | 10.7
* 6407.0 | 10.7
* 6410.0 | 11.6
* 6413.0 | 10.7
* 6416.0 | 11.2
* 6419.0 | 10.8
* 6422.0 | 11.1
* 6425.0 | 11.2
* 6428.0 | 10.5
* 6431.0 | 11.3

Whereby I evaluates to -10.90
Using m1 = 12.0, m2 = 11.3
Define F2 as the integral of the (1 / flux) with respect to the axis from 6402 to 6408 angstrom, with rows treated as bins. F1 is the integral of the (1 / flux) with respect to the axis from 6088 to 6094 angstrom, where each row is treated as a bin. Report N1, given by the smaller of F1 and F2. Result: 0.55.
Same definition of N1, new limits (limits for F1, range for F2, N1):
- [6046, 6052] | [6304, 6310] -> 0.46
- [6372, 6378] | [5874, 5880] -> 0.47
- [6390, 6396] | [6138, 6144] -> 0.53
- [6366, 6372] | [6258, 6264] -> 0.54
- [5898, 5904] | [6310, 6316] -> 0.52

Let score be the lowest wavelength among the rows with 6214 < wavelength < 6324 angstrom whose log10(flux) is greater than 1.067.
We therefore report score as 6221.0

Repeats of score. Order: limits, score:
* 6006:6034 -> 6008.0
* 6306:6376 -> 6311.0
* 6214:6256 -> 6221.0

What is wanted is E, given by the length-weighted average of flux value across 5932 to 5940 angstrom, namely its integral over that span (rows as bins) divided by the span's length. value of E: 11.3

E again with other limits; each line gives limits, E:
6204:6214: 11.7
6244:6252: 10.5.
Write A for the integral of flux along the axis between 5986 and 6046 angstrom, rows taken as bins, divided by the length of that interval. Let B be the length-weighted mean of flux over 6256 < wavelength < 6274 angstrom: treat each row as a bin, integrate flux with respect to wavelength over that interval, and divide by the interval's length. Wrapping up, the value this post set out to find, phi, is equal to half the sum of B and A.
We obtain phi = 11.5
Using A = 11.7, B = 11.2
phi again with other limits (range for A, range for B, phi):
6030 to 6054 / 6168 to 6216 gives 11.5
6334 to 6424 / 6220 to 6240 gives 11.2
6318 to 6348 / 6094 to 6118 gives 11.6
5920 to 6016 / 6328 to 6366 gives 11.6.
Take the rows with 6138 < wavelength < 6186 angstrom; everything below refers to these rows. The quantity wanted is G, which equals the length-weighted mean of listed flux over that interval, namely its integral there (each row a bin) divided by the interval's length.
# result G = 11.1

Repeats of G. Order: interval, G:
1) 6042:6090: 12.0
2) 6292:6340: 11.7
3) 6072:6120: 11.7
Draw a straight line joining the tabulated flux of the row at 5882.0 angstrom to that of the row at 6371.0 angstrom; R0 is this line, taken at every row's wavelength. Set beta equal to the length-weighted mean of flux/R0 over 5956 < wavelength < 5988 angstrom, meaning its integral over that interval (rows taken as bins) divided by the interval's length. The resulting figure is 1.04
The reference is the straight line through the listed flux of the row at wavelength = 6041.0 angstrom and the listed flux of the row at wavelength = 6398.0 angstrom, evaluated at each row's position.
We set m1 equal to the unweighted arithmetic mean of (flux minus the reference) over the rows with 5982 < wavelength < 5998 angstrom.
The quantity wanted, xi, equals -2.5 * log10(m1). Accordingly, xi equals -0.4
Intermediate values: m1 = 1.43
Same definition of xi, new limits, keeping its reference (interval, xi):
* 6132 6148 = 1.0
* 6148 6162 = 3.2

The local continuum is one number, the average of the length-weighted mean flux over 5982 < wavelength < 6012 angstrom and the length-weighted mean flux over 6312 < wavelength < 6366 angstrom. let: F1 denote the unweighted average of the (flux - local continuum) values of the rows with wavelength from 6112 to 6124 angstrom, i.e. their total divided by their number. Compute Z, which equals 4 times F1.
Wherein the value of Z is 2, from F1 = 0.4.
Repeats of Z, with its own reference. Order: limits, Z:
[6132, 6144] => 0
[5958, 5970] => 2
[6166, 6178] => -4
